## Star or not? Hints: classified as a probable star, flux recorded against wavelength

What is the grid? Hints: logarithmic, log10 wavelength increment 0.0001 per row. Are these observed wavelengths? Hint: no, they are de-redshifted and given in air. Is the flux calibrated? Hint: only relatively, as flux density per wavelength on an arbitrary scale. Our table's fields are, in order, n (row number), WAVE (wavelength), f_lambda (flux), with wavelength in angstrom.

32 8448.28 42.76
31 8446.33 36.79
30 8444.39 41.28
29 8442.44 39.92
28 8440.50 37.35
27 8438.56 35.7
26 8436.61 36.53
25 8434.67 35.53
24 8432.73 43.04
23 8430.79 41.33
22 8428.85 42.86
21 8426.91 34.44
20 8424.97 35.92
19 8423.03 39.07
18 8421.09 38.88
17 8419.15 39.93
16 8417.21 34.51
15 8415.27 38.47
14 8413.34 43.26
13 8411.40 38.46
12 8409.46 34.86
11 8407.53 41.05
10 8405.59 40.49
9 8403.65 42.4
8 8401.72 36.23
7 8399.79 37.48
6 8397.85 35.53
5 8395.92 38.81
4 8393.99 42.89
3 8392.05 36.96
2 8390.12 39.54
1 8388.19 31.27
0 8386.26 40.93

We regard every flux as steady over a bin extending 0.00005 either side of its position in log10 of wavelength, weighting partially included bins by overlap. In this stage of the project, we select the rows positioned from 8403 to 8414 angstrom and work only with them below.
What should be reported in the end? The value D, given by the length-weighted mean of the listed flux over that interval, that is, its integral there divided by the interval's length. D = 39.9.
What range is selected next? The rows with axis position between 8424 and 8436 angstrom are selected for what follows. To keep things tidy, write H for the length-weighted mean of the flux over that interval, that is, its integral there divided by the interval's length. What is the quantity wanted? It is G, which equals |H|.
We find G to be 38.8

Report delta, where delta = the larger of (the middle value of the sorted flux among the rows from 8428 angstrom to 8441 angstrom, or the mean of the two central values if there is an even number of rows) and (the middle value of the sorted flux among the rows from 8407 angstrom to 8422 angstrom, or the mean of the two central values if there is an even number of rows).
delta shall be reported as 38.7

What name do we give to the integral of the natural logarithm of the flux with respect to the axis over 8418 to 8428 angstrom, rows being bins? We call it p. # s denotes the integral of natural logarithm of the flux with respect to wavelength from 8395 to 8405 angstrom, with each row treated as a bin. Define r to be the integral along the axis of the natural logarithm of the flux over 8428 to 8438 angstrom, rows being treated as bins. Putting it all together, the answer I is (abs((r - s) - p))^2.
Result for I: 1289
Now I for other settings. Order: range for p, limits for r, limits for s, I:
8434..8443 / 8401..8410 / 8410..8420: 1295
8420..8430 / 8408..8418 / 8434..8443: 1057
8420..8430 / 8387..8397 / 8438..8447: 1085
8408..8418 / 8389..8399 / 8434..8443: 1048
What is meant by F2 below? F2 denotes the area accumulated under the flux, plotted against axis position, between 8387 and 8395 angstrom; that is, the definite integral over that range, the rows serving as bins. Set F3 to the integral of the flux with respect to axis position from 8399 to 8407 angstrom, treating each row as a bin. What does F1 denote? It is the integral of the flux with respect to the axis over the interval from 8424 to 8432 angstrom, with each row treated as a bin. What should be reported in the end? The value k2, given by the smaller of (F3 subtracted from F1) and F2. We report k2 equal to -4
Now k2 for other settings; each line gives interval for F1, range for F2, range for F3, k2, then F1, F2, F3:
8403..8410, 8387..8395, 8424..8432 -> -31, 279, 302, 310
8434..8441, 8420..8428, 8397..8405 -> -51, 254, 298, 304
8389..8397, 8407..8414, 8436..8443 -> 54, 315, 274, 261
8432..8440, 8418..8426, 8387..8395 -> -2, 300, 307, 302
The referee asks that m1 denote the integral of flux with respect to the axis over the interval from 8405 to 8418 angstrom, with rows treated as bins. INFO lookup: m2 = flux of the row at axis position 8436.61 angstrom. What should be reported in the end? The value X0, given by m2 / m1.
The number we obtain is 0.073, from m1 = 504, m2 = 36.53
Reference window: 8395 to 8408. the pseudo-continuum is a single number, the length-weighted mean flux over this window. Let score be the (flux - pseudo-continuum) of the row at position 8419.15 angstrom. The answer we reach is 1.2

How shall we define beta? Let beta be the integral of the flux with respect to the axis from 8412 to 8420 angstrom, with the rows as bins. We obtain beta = 312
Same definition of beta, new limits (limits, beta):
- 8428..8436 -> 324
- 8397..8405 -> 304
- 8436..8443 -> 261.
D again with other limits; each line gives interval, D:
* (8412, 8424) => 39.0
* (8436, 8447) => 38.0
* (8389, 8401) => 38.4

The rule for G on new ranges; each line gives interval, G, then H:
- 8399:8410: 38.9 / 38.9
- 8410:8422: 38.8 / 38.8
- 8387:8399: 37.6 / 37.6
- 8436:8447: 38.0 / 38.0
